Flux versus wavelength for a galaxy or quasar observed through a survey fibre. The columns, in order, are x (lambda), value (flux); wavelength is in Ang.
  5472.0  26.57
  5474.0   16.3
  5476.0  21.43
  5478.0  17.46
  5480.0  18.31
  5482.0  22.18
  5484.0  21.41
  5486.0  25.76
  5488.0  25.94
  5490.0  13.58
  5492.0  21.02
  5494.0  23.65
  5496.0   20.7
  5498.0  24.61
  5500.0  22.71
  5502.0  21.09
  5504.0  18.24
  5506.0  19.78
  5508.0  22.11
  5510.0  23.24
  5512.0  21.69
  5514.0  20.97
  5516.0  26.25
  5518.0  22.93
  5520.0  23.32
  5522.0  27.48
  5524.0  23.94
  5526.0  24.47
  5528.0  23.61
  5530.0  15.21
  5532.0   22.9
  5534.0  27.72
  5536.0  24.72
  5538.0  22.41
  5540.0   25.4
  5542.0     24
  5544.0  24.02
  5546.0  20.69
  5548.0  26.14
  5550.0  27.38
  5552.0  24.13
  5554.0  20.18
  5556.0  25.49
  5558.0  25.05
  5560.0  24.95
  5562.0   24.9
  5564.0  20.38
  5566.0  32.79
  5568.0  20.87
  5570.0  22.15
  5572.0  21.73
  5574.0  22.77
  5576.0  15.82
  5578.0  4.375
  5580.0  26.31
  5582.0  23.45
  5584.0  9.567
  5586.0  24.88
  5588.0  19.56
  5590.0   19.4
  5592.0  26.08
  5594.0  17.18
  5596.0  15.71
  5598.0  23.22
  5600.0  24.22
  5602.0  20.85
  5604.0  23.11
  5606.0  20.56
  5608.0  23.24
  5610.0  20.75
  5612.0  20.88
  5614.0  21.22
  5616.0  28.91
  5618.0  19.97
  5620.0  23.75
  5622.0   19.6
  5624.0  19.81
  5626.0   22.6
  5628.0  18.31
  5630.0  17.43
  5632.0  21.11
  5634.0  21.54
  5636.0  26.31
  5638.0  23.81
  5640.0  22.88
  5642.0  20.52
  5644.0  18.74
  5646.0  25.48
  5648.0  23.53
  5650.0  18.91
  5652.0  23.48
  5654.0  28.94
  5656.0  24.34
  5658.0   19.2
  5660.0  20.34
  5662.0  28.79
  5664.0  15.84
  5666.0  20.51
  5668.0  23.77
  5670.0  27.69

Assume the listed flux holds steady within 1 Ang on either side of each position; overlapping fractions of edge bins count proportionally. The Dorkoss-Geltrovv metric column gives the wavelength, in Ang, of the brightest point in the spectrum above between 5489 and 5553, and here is 5534.0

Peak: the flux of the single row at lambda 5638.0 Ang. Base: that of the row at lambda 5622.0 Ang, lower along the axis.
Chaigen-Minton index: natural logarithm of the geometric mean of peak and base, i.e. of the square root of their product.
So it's 3.07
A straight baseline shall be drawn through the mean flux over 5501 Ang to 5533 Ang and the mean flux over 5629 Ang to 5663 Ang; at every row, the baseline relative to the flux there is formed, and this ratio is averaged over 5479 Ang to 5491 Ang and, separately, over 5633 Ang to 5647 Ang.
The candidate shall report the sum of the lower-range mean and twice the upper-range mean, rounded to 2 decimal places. 3.12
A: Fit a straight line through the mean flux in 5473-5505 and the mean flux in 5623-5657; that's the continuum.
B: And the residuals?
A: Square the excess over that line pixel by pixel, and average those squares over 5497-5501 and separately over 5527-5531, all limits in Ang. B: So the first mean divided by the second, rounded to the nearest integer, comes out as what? 0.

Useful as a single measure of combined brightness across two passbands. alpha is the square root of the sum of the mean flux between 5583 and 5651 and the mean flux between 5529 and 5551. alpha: 6.71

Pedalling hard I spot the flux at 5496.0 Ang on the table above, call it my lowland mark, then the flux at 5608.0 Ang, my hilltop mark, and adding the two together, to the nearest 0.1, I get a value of 43.9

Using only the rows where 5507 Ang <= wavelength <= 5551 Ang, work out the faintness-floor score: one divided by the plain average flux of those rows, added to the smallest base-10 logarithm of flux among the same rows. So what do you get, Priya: 1.22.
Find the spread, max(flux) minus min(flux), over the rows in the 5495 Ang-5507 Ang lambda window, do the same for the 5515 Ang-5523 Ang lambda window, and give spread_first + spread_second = 11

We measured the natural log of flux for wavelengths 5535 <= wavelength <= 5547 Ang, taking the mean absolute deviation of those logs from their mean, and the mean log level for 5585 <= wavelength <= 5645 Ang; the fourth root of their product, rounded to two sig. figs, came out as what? 0.65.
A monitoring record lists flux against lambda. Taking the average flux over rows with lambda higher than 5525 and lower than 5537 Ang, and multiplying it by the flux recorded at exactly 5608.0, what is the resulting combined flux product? 537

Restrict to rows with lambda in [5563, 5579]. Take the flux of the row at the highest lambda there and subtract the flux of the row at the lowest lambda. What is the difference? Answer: -16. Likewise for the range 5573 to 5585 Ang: -13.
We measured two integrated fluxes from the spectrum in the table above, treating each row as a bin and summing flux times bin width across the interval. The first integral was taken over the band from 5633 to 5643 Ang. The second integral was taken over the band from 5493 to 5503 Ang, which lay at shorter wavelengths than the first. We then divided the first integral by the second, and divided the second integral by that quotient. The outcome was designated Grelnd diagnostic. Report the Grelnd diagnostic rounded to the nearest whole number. 221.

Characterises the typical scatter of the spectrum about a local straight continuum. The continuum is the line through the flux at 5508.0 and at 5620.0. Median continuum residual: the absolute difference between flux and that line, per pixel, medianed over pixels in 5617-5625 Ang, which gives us 3.9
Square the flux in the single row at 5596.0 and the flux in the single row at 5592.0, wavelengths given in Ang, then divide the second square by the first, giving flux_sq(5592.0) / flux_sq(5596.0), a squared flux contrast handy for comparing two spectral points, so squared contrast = 2.8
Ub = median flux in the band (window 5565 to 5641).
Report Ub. 21.4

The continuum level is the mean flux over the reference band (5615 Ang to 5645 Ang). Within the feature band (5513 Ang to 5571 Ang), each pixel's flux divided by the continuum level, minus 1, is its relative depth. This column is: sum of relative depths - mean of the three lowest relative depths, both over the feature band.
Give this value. 3.2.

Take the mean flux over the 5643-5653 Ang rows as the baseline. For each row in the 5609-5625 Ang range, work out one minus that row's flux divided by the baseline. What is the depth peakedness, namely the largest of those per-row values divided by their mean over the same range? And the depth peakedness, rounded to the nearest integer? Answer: 15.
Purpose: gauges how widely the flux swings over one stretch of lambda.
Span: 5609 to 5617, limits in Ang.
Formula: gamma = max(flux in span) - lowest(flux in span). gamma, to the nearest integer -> 8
